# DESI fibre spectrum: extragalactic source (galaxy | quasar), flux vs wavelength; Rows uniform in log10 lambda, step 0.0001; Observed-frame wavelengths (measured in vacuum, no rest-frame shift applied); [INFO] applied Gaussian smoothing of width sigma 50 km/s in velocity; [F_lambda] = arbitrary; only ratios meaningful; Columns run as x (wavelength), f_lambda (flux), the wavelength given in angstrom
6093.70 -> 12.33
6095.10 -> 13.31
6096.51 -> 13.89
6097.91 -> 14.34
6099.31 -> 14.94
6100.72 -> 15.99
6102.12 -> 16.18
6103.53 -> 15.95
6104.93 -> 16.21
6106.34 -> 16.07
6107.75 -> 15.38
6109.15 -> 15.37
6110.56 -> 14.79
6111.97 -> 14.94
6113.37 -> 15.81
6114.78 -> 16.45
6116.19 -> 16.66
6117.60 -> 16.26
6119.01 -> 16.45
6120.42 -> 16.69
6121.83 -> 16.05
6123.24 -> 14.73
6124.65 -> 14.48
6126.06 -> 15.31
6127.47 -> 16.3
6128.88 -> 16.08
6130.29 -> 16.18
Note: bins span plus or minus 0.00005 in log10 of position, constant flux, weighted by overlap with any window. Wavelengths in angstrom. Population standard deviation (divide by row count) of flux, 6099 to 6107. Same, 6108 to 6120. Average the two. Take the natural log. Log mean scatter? -0.58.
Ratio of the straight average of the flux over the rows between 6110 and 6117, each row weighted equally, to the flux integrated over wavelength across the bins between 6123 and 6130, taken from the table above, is 0.145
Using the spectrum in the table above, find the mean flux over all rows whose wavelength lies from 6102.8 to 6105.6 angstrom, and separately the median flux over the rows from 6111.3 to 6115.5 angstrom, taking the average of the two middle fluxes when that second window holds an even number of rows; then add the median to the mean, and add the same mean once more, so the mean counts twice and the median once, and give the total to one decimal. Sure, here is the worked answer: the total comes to 48.0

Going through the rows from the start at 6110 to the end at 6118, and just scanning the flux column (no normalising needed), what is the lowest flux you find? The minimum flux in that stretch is 14.79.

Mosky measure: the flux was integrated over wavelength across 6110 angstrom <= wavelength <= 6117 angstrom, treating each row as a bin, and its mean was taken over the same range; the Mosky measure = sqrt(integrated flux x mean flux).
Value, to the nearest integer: 42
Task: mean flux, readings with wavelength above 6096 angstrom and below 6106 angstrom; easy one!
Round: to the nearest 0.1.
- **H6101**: 15.4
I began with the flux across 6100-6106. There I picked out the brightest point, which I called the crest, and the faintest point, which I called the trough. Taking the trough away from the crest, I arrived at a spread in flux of 0.3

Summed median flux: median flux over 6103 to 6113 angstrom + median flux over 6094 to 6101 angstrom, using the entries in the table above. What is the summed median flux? 29.7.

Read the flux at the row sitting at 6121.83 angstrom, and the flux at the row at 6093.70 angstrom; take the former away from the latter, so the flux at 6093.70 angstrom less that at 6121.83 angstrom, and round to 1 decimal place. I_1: -3.7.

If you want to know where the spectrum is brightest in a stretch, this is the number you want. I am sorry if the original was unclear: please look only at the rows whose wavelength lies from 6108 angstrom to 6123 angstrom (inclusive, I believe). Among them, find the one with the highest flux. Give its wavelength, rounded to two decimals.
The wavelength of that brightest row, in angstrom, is 6120.42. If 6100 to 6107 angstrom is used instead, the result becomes 6104.93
